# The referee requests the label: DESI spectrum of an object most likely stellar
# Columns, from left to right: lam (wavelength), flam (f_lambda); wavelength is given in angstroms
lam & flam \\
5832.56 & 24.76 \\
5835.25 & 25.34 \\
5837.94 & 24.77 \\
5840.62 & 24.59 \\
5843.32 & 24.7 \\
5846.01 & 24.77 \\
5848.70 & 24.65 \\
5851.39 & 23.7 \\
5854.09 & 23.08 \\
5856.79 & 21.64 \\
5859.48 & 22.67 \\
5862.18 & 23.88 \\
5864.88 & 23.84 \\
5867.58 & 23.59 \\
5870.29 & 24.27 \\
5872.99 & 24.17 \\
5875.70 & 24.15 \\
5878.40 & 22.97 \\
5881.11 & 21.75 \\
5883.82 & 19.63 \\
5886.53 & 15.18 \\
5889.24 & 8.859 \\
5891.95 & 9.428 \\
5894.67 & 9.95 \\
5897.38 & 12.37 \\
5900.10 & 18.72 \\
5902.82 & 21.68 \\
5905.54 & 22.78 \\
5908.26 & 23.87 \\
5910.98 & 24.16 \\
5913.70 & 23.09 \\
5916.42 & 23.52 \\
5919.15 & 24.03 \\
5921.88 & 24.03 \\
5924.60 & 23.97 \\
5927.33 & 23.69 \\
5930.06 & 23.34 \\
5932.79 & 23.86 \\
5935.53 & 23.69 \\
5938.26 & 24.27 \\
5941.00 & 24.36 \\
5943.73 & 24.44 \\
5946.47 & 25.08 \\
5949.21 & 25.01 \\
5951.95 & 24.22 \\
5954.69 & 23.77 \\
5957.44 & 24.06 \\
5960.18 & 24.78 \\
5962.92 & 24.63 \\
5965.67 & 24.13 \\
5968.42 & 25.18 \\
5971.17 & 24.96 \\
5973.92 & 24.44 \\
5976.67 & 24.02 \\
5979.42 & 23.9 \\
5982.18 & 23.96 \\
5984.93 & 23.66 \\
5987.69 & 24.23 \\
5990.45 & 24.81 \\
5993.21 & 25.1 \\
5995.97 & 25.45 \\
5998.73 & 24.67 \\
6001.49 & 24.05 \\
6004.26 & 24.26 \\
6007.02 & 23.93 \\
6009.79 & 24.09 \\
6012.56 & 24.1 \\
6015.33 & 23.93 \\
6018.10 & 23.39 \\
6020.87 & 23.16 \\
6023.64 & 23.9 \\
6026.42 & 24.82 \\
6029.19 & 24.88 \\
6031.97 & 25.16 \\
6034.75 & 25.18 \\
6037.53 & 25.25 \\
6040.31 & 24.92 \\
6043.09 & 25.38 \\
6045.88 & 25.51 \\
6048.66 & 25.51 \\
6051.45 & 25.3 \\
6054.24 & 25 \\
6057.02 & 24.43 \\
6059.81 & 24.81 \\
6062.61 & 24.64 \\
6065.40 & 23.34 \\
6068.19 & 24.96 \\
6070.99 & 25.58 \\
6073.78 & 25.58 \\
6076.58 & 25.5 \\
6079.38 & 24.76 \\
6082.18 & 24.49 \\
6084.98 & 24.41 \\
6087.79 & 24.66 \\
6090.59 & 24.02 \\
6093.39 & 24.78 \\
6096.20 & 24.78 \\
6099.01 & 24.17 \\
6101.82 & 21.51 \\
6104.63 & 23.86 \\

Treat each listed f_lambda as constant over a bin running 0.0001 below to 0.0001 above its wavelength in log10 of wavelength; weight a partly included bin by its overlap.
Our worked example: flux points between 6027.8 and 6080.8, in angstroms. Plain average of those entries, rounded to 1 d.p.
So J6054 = 25.0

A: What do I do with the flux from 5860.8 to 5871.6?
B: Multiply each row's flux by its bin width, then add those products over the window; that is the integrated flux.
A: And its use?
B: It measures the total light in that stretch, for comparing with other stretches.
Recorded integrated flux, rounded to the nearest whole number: 258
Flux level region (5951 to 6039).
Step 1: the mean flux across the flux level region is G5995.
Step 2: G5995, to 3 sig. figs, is 24.4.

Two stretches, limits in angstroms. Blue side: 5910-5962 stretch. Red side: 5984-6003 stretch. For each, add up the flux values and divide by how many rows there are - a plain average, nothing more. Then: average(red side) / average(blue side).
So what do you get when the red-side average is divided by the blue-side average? 1.02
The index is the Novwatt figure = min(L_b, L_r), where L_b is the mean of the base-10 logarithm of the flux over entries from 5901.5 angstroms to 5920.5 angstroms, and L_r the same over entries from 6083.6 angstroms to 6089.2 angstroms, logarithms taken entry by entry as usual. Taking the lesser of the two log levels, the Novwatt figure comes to 1.367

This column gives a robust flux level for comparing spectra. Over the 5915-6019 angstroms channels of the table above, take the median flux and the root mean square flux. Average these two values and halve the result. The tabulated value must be 12.1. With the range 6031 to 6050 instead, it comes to 12.6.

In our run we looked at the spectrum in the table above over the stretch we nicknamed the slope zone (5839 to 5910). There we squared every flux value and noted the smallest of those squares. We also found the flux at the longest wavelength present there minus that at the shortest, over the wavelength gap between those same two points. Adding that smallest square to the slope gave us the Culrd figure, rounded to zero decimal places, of 78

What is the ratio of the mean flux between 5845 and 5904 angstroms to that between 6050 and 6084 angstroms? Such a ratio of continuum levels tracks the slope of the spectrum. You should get 0.81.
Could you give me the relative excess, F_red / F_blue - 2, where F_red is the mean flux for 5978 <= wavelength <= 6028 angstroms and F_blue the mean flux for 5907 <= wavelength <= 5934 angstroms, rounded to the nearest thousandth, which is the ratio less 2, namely -0.982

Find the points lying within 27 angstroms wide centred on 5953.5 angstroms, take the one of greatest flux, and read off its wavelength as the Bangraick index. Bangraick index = 5946.47 angstroms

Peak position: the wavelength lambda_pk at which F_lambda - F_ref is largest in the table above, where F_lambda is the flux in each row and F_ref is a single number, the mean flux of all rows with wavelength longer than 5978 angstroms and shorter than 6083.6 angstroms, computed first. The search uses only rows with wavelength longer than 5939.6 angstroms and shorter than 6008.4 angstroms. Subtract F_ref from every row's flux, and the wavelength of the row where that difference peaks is 5995.97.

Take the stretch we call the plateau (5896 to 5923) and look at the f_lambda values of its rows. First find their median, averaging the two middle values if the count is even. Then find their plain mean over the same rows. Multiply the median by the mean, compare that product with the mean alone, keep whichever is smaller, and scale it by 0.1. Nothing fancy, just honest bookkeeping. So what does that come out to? 2.18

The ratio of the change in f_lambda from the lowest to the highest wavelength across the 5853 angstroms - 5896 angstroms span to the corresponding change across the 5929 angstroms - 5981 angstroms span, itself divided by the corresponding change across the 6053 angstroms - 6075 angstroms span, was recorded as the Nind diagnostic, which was -40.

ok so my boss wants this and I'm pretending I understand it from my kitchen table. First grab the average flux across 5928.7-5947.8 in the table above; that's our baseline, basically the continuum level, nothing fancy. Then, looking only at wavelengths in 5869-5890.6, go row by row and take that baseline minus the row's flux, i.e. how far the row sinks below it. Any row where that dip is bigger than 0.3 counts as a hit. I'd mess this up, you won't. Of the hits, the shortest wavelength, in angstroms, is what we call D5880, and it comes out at 5878.40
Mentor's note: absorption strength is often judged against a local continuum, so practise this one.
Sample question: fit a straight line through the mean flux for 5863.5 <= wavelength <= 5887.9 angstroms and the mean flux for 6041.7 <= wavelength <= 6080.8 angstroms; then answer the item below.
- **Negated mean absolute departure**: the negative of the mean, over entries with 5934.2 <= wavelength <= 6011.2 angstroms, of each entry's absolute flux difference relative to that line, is -0.8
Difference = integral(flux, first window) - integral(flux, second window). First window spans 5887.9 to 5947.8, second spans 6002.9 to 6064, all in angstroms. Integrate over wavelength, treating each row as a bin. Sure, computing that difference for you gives -242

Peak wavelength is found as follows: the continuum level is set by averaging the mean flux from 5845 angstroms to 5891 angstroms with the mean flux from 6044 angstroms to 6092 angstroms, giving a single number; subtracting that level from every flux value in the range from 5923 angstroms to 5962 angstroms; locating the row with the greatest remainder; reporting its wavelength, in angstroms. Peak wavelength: 5946.47 angstroms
